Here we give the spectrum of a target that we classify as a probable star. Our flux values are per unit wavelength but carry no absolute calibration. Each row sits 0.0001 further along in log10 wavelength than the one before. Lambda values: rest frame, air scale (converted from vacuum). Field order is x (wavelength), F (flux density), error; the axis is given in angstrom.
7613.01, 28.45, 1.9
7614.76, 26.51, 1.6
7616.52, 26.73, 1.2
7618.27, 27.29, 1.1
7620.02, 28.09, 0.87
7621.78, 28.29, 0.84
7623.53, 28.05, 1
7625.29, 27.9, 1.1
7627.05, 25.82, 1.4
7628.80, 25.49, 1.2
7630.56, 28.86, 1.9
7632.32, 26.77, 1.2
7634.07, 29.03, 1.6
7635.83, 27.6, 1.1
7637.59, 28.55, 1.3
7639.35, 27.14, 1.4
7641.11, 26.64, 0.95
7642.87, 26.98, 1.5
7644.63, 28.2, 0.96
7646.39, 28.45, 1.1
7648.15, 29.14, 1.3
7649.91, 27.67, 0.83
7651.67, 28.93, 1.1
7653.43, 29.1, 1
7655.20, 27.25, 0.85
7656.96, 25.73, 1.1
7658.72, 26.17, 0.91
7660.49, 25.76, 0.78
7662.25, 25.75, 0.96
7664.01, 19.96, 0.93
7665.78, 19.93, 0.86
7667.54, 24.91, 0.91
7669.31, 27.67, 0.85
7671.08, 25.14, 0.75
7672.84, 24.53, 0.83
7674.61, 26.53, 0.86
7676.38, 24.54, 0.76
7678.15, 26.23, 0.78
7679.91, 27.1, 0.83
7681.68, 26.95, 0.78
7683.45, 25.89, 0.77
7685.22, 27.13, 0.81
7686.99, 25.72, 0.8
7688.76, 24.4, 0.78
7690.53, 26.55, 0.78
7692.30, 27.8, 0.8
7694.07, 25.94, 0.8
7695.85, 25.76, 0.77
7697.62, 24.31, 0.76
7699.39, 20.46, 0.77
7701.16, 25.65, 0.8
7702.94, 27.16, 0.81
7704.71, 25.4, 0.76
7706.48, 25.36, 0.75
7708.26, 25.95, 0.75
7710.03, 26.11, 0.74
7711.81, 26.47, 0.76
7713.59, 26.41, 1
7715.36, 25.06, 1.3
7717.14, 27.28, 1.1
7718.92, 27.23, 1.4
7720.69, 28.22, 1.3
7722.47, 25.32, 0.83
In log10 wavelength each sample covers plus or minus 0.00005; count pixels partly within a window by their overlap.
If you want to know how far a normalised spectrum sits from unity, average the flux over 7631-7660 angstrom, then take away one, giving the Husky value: 26.7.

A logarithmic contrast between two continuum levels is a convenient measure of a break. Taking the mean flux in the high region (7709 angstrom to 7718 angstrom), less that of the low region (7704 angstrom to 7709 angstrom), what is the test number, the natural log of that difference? -0.4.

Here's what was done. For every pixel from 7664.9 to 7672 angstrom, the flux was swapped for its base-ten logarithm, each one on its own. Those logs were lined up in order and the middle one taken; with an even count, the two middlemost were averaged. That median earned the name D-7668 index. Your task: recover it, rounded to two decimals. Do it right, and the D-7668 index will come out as 1.40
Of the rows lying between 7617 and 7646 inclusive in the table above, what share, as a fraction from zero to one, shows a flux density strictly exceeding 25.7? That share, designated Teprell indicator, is 0.94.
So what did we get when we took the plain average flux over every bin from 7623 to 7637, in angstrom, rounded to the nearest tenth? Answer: 27.4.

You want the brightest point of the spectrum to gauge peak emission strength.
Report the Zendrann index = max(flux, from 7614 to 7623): 28.29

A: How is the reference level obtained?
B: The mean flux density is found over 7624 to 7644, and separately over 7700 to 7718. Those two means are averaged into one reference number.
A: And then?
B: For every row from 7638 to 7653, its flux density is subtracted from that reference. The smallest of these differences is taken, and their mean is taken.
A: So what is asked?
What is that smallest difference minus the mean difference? -1.2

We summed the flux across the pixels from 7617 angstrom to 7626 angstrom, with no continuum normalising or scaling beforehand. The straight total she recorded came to 140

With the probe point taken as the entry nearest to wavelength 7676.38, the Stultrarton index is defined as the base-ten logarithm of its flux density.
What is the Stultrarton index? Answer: 1.39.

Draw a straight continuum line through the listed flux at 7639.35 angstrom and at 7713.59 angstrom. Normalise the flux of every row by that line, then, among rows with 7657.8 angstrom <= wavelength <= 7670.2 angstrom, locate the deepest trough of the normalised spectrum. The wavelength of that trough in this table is 7665.78 angstrom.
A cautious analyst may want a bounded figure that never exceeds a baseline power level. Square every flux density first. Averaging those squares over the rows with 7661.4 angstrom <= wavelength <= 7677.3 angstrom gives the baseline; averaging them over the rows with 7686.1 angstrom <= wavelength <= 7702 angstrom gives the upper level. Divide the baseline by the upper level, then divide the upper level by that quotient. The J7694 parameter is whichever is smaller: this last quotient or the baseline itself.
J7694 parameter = 598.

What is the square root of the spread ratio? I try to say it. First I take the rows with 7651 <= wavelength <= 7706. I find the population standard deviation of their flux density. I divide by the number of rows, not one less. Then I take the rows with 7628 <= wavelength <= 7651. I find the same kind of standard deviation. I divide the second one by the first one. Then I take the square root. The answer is 0.70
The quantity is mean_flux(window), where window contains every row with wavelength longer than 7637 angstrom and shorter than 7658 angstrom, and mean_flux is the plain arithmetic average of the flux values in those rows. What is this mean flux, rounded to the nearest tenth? 27.8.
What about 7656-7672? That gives 24.6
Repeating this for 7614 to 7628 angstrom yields 27.3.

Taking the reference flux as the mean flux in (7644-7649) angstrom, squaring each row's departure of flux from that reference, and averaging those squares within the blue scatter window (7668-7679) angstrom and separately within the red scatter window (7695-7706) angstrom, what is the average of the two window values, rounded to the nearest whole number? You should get 14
